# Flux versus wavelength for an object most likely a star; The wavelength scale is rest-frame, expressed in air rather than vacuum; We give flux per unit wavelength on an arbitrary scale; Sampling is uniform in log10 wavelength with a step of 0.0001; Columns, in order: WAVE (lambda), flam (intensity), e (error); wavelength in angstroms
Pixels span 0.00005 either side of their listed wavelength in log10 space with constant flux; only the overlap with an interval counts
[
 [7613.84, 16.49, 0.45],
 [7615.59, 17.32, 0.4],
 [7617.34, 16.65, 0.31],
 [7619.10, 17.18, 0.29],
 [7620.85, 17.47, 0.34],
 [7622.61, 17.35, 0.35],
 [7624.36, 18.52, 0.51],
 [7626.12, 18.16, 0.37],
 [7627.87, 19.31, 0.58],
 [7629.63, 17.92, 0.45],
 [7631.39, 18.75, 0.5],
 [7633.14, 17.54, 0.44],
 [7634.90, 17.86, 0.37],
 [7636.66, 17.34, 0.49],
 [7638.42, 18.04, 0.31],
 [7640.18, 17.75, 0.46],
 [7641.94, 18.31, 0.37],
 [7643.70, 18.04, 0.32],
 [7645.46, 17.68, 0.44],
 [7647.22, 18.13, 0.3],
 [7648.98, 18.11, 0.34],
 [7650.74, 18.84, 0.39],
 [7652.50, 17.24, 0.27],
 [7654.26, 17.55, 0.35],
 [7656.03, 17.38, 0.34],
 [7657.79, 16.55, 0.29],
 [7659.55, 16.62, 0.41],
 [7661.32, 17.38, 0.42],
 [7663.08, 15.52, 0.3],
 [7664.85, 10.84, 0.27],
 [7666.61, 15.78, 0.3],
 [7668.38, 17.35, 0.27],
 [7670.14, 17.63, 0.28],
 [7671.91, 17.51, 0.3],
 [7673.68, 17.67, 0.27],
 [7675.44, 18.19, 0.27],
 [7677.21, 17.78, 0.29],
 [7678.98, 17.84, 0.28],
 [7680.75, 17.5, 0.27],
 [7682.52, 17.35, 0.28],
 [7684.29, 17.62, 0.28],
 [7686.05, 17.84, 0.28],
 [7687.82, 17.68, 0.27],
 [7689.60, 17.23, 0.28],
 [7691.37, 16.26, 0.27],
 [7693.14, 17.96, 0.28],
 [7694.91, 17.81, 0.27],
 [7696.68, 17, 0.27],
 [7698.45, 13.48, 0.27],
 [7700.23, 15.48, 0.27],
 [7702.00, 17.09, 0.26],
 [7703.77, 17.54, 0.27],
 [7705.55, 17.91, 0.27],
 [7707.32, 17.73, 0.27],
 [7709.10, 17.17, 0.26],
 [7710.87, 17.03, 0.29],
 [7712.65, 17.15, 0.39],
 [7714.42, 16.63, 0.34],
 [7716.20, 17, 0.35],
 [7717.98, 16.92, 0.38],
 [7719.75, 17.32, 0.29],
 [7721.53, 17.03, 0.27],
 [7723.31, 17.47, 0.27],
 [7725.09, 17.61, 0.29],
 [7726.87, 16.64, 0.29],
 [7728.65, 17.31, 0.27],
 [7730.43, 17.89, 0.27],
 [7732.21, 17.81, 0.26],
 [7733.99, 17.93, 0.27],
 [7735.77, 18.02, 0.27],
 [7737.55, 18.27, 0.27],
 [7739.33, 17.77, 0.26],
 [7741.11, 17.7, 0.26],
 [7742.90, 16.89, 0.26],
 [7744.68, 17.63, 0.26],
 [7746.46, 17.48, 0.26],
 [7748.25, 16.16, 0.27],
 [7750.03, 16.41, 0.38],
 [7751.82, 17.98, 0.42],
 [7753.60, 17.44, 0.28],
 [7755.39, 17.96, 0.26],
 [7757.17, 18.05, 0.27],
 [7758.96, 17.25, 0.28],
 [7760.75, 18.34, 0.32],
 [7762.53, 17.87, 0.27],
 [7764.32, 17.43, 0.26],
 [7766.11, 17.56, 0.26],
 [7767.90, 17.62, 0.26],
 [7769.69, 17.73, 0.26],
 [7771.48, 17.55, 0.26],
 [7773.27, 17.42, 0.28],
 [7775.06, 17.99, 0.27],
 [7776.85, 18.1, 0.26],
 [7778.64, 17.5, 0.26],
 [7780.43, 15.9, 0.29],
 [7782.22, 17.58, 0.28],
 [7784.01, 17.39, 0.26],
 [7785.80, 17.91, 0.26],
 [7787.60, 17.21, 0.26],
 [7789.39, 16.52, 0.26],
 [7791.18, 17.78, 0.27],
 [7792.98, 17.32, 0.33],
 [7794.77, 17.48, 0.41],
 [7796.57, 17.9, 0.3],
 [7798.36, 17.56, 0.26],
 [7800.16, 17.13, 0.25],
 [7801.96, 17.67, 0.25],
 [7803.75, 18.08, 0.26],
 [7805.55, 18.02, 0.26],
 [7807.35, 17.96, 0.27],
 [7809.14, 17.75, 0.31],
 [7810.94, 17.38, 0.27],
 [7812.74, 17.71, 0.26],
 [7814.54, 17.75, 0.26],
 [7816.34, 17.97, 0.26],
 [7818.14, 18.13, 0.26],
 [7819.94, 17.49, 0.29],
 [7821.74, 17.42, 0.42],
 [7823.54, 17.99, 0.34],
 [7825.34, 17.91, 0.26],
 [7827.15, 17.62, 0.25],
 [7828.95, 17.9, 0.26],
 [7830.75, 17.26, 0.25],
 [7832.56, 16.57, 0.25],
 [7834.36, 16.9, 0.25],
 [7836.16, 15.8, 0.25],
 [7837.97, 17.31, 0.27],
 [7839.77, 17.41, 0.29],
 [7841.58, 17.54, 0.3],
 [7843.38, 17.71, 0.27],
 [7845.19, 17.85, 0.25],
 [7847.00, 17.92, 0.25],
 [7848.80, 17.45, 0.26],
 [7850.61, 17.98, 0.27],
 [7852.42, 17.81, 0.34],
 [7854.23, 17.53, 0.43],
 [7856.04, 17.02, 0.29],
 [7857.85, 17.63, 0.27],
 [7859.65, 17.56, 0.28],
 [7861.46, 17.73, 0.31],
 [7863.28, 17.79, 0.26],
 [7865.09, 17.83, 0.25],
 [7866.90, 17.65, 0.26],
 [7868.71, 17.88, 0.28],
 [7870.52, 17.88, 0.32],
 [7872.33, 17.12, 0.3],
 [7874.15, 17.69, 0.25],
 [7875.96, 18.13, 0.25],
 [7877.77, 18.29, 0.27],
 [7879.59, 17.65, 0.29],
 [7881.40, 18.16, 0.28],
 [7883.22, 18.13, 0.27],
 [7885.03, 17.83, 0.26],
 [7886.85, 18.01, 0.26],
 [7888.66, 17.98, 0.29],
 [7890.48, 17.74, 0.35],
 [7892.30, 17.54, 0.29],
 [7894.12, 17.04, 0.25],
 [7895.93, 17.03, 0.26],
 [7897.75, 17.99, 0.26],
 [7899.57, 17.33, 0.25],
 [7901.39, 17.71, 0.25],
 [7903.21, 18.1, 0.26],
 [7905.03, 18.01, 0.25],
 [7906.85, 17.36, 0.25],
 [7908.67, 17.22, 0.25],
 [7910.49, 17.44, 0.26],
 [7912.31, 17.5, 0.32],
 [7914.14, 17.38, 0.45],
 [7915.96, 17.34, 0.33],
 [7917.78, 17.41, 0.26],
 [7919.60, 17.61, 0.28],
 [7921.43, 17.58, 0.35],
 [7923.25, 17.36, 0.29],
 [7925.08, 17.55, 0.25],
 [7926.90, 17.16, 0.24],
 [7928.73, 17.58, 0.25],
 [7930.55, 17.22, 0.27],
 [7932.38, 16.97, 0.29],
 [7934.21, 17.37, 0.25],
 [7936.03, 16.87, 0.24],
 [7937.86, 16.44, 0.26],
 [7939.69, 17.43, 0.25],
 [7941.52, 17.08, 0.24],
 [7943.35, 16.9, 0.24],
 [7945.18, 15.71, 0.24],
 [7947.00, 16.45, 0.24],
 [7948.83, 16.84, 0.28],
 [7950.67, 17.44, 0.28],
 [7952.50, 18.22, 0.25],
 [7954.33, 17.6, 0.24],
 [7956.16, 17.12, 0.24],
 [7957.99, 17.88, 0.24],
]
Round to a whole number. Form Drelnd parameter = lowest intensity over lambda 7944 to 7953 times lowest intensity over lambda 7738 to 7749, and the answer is 254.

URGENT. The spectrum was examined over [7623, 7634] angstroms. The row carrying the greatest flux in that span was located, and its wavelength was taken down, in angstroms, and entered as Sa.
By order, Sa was 7627.87 angstroms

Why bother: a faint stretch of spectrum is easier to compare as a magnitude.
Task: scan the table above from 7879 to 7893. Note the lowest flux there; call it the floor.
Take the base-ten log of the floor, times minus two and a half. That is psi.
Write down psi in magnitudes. -3.11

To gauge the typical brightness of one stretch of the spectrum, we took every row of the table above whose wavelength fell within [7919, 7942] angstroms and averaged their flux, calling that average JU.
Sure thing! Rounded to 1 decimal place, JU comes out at 17.2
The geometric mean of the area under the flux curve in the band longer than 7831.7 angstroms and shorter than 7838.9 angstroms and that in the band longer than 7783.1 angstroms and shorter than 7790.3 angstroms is 122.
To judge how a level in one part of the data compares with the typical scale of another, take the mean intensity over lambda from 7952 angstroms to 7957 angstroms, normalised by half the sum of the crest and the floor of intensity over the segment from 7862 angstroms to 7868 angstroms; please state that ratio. 0.99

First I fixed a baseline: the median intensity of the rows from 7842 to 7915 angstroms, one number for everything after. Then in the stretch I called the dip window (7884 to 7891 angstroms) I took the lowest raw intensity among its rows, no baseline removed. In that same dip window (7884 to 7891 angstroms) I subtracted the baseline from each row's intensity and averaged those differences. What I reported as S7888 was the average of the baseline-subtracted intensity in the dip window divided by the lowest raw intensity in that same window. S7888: 0.010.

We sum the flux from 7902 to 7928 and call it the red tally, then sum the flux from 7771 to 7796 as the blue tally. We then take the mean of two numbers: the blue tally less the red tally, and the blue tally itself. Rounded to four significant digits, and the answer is 121.1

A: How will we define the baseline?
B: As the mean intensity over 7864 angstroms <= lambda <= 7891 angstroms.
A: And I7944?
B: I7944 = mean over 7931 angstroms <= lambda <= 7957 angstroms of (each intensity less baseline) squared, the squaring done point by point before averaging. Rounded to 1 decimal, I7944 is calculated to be 1.0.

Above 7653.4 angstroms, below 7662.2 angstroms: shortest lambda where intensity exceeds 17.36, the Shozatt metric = 7654.26 angstroms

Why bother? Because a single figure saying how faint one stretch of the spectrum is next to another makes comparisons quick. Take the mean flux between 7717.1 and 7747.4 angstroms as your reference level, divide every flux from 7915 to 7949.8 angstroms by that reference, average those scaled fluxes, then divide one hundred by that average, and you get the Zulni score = 102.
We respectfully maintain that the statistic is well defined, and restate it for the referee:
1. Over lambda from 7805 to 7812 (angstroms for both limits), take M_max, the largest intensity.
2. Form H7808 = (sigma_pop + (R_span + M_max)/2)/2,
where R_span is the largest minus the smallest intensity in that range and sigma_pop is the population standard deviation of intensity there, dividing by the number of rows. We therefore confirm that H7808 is 4.8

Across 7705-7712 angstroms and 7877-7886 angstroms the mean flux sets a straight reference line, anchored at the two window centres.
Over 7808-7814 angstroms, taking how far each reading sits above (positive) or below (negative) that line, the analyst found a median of -0.1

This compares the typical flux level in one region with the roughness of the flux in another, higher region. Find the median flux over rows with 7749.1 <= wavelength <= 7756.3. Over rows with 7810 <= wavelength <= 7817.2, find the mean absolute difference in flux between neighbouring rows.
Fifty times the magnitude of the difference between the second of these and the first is 875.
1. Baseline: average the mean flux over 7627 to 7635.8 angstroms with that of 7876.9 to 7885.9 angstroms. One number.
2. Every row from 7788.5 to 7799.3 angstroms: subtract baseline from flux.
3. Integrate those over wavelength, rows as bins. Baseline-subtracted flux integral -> -7.7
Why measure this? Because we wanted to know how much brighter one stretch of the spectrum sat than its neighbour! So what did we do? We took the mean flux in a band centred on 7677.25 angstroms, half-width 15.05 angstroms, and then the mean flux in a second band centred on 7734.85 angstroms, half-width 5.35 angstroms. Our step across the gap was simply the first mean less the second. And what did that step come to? -1.0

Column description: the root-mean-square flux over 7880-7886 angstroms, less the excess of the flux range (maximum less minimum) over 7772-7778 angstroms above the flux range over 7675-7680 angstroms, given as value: 17.8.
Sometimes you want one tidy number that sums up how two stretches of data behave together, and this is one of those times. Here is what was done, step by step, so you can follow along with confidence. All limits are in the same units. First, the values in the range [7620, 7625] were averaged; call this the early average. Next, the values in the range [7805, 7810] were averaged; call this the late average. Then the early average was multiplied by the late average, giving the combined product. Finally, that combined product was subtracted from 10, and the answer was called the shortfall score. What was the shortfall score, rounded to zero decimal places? -308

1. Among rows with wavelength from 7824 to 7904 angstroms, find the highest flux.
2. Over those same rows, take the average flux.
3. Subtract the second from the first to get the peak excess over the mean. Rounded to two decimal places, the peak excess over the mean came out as 0.68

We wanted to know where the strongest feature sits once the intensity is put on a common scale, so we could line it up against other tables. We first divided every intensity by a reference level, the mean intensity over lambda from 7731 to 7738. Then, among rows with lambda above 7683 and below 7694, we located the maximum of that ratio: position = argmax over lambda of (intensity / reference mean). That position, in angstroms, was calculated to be 7693.14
